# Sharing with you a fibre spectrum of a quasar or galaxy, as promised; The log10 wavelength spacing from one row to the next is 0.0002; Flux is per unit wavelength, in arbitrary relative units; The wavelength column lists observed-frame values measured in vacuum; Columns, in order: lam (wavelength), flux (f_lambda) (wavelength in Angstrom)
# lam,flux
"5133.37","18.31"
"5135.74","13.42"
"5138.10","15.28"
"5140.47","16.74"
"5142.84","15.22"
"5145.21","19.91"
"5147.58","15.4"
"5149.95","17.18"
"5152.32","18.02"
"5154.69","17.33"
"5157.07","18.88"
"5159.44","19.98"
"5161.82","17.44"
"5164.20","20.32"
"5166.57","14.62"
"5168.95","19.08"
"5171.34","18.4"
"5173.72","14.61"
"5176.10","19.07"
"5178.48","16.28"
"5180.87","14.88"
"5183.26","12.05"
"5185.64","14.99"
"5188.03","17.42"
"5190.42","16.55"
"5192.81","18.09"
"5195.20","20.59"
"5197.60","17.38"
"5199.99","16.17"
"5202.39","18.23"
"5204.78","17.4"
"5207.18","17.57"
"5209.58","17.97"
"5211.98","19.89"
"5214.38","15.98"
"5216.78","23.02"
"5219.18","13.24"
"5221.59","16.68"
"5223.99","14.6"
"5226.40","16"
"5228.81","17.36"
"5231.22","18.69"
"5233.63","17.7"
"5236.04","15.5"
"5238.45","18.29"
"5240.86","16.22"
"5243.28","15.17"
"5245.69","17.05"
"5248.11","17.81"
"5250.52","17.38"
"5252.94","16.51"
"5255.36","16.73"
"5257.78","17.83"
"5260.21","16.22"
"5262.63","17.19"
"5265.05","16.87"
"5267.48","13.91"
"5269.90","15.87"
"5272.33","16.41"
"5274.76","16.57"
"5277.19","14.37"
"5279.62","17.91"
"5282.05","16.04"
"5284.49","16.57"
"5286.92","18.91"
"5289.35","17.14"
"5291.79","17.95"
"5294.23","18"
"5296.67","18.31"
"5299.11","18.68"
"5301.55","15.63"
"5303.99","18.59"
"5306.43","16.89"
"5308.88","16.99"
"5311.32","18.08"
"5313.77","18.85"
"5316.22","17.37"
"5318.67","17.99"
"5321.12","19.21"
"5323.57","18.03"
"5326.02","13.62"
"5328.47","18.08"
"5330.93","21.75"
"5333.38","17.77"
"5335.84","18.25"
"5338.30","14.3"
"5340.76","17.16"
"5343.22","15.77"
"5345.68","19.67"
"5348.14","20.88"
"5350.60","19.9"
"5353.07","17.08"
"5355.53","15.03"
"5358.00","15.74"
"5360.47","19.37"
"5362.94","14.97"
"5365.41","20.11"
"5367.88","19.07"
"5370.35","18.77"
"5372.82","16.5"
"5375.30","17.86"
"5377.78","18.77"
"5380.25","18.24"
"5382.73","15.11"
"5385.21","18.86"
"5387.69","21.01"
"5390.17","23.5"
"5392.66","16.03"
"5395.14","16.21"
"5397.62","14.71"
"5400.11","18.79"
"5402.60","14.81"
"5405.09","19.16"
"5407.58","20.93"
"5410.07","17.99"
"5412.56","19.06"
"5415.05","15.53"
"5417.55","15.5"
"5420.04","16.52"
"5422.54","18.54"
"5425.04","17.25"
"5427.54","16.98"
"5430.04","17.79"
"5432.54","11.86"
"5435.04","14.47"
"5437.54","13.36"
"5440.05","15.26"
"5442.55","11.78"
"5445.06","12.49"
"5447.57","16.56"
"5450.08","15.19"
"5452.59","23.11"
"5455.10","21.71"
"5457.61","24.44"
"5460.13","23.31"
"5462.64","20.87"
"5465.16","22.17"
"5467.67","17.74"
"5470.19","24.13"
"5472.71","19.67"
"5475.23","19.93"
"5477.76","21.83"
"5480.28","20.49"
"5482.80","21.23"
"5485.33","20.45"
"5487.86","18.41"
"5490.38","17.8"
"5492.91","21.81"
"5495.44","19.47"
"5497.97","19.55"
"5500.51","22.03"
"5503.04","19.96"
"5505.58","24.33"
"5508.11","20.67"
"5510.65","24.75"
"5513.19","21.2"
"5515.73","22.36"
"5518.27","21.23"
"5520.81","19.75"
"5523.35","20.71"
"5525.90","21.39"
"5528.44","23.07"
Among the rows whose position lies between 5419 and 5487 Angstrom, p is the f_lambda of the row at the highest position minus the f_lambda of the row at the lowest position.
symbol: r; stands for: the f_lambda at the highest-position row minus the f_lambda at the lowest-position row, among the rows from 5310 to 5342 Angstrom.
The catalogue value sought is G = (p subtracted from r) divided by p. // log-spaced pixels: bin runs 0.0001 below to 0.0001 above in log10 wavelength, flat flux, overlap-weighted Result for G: -1.2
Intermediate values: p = 4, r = -0.9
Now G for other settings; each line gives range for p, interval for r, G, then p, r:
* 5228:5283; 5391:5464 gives -4.7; -1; 4.8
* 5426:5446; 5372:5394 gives -0.9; -4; -0.5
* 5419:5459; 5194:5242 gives -1.6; 8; -4.4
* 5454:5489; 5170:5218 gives -2.4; -3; 4.6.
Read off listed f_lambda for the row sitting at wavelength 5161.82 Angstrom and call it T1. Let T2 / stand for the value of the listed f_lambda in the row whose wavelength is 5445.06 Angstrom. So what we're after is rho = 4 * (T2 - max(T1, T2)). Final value -20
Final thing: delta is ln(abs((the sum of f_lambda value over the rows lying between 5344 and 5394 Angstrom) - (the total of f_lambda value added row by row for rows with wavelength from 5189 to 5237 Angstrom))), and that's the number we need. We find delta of 2.9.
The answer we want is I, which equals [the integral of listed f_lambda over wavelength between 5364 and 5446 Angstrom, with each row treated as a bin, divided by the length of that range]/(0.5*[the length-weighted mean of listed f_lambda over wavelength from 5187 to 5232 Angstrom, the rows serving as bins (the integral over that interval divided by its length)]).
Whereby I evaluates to 1.95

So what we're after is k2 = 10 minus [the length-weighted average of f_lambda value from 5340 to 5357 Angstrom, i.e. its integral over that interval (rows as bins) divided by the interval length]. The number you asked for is -7.9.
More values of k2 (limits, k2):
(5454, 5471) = -12.0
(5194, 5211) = -7.9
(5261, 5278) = -5.9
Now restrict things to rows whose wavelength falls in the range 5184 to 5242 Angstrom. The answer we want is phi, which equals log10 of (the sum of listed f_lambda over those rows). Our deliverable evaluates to 2.62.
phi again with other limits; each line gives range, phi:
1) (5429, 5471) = 2.49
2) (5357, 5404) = 2.53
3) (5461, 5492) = 2.39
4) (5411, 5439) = 2.25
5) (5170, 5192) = 2.16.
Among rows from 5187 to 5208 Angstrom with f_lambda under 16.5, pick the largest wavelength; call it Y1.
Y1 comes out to 5199.99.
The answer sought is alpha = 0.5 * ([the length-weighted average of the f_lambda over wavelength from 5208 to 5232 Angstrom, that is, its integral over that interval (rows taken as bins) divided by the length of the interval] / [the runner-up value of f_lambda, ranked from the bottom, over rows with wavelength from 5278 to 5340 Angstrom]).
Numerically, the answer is 0.61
